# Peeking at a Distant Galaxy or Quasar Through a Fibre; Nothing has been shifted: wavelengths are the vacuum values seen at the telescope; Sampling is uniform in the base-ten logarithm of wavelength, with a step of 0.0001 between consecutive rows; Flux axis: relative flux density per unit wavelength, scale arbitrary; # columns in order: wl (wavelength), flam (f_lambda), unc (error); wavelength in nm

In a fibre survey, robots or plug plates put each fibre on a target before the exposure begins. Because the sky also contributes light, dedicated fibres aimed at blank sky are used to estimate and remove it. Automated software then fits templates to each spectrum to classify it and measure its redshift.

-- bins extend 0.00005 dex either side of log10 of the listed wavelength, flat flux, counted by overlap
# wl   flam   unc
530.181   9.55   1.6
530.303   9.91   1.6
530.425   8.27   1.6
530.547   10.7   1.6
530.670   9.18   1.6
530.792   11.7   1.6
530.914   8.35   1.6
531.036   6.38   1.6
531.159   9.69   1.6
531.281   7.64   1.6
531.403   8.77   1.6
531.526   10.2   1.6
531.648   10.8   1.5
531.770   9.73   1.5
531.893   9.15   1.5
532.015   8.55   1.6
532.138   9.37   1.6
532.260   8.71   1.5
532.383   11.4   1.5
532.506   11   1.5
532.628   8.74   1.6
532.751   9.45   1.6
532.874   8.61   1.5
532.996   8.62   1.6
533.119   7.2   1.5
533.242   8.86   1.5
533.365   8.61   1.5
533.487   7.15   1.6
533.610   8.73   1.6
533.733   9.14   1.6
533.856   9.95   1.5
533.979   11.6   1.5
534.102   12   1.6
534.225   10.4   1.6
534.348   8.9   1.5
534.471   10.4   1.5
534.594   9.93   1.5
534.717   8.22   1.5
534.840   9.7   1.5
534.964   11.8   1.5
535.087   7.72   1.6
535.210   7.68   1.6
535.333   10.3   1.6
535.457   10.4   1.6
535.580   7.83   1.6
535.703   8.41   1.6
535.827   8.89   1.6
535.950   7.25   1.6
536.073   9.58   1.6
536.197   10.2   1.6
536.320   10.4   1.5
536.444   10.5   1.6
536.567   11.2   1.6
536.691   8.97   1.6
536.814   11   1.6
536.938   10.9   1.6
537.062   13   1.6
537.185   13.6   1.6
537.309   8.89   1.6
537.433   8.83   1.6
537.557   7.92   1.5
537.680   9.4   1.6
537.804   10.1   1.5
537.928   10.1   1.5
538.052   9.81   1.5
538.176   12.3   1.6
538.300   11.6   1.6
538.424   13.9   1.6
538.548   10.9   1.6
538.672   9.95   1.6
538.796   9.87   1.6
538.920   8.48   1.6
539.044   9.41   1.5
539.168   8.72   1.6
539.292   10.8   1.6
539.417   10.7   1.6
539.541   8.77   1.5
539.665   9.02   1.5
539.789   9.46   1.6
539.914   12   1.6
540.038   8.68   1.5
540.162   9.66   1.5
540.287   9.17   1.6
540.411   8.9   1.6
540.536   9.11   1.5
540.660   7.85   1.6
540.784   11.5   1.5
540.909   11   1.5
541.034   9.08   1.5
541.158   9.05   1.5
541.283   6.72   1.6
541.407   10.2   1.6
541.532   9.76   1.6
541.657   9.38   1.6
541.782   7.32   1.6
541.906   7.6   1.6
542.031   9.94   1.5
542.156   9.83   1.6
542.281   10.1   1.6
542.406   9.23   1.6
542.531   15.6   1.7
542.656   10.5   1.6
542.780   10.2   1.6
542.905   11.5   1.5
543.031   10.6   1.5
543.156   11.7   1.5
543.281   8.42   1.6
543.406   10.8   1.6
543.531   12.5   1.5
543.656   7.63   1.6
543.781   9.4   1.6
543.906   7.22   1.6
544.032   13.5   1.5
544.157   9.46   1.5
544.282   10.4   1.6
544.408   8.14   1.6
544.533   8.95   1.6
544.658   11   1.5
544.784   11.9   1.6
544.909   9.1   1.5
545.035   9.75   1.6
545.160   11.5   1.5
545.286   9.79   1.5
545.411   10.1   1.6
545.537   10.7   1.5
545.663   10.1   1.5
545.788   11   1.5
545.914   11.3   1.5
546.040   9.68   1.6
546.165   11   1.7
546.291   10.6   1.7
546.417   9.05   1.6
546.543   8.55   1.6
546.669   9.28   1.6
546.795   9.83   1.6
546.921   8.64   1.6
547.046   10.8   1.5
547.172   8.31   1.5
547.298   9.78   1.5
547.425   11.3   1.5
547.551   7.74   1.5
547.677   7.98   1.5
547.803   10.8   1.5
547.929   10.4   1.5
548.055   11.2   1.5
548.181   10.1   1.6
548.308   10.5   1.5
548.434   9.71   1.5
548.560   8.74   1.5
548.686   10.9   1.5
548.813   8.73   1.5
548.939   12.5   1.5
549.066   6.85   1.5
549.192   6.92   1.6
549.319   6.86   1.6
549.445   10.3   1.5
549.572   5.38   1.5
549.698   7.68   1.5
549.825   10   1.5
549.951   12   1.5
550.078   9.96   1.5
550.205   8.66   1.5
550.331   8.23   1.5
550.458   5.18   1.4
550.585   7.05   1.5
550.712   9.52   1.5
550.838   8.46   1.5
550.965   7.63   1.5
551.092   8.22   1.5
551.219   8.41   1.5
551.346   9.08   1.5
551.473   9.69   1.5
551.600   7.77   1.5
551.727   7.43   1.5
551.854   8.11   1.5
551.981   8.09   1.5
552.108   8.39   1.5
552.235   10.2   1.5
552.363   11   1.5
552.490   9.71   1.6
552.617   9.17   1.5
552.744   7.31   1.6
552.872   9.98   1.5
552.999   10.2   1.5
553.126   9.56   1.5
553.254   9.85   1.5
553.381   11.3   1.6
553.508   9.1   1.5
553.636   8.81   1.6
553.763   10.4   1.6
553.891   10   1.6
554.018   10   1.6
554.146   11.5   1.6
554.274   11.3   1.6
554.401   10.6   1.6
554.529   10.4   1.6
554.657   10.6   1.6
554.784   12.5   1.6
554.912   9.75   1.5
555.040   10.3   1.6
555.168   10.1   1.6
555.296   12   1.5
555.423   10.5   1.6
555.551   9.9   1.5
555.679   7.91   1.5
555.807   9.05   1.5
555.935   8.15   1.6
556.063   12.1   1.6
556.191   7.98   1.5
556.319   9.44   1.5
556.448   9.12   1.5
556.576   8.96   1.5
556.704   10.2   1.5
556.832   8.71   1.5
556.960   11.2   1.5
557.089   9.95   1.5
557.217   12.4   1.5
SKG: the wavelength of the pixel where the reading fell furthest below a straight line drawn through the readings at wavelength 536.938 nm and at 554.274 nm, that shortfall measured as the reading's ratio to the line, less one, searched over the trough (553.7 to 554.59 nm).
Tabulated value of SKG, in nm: 554.018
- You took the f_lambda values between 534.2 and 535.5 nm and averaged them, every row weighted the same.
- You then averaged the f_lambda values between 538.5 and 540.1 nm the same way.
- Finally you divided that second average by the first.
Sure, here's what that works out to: 1.02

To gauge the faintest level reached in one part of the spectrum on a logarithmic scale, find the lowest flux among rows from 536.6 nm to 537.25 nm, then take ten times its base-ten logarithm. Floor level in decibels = 9.5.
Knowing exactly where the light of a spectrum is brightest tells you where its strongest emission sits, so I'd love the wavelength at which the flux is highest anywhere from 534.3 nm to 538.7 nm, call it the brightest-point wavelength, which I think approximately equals 538.424 nm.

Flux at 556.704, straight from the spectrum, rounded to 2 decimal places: 10.20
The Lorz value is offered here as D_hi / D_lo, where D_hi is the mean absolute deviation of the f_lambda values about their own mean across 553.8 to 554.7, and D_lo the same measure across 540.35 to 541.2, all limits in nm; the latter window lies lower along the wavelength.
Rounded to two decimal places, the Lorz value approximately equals 0.44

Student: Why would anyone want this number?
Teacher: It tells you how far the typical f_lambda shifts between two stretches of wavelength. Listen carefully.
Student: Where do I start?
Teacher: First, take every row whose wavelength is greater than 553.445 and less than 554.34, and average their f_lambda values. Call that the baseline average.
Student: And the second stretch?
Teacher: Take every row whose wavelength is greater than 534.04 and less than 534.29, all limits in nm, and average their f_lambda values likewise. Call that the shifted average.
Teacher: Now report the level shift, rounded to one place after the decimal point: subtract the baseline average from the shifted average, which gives 1.0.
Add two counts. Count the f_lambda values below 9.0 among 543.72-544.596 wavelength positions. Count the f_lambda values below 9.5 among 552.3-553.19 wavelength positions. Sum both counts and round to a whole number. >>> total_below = 5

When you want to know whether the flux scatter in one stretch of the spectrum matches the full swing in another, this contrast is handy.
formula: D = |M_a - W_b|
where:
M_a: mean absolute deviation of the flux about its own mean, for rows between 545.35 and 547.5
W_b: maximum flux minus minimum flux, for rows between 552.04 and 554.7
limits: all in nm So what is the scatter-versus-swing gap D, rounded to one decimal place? 3.4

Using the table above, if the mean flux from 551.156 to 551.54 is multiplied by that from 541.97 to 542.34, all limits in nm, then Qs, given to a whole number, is 90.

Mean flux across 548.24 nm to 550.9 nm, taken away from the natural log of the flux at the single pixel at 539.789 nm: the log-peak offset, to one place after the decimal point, -6.5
